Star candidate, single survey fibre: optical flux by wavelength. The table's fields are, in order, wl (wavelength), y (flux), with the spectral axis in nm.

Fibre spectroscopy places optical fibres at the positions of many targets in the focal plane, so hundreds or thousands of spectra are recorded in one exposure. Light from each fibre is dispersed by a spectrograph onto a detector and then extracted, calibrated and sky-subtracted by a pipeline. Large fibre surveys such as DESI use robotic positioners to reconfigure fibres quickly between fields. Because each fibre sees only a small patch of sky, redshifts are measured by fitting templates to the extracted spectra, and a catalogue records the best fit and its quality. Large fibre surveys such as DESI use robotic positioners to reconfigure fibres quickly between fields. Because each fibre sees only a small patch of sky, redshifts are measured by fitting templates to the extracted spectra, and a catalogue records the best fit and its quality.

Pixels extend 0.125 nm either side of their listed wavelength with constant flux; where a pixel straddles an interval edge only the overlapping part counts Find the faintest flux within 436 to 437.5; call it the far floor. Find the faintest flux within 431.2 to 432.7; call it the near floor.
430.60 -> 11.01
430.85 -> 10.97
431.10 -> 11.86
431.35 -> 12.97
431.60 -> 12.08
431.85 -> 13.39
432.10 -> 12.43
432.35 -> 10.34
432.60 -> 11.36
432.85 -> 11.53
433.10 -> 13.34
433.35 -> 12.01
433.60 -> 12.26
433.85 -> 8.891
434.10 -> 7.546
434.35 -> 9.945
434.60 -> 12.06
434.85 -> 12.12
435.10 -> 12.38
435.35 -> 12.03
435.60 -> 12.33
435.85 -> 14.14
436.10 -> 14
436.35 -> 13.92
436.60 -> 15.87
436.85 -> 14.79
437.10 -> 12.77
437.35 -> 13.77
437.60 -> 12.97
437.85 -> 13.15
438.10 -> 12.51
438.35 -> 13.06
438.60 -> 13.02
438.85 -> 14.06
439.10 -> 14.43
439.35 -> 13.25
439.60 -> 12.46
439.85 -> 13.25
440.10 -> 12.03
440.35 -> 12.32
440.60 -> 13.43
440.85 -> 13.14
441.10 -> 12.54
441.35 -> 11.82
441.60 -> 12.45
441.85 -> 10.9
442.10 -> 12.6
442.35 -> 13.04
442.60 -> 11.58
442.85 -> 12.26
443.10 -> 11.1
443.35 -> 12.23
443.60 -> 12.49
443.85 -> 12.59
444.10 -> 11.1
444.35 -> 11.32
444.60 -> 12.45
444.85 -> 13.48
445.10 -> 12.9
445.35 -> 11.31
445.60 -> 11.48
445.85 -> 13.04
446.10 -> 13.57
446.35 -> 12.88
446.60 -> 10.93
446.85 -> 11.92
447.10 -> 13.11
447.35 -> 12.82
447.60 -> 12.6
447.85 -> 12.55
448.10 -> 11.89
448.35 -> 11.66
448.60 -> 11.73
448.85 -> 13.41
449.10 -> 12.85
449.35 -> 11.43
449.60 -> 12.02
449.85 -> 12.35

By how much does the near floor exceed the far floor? -2.4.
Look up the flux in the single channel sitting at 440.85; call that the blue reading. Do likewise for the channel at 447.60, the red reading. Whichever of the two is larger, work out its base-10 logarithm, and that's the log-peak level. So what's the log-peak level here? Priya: 1.12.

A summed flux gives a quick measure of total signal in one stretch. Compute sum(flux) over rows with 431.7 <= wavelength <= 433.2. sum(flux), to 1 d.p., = 72.4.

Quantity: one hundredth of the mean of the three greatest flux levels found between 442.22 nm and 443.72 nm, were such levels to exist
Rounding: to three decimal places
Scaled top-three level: 0.126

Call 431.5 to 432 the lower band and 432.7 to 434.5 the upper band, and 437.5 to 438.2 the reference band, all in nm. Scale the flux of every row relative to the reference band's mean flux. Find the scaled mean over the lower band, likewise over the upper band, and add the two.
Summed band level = 1.83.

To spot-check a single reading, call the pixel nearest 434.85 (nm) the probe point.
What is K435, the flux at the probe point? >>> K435 12.12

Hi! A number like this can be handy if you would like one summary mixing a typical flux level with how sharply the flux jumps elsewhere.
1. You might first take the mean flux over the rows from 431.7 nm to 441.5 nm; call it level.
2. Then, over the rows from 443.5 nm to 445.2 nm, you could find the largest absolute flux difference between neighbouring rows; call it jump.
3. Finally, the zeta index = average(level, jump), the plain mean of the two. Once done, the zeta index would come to 7.0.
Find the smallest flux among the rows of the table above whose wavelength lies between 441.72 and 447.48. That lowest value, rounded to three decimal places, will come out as 10.900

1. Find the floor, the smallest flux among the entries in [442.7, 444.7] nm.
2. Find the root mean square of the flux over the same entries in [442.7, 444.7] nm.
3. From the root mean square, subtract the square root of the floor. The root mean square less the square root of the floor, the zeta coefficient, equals 8.6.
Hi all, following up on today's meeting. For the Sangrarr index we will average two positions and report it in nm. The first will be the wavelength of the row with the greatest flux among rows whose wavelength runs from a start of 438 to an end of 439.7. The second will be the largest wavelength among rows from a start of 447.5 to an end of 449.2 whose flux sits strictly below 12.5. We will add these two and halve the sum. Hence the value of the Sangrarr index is 443.85 nm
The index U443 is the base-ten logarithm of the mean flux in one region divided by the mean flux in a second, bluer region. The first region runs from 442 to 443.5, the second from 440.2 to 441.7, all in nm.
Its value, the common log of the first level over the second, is -0.017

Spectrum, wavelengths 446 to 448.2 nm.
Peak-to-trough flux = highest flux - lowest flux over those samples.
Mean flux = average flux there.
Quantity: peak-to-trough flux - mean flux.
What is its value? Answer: -9.8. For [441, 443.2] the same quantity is -9.9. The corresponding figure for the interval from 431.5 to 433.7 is -9.0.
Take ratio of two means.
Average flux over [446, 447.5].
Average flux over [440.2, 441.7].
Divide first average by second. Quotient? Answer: 0.99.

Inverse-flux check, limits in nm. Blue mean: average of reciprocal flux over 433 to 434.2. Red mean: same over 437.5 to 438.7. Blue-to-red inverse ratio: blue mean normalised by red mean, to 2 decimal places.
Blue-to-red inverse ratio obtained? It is 1.25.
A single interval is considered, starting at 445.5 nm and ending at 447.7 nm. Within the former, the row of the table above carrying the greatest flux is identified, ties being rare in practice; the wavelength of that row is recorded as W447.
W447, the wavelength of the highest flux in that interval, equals 446.10 nm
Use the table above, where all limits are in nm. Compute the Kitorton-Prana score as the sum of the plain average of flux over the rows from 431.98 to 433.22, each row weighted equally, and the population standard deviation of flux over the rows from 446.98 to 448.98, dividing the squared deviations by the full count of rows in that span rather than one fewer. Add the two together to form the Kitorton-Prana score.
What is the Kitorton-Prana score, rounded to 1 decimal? 12.4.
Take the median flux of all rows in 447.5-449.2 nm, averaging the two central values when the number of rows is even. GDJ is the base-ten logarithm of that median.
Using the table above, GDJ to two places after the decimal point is 1.10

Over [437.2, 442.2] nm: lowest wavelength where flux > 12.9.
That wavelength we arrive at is 437.35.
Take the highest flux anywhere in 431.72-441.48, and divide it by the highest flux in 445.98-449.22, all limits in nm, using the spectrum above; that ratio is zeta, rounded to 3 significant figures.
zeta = 1.17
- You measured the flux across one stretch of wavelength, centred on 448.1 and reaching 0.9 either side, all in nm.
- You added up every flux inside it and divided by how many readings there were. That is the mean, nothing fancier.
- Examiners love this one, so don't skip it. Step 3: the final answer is 12.4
